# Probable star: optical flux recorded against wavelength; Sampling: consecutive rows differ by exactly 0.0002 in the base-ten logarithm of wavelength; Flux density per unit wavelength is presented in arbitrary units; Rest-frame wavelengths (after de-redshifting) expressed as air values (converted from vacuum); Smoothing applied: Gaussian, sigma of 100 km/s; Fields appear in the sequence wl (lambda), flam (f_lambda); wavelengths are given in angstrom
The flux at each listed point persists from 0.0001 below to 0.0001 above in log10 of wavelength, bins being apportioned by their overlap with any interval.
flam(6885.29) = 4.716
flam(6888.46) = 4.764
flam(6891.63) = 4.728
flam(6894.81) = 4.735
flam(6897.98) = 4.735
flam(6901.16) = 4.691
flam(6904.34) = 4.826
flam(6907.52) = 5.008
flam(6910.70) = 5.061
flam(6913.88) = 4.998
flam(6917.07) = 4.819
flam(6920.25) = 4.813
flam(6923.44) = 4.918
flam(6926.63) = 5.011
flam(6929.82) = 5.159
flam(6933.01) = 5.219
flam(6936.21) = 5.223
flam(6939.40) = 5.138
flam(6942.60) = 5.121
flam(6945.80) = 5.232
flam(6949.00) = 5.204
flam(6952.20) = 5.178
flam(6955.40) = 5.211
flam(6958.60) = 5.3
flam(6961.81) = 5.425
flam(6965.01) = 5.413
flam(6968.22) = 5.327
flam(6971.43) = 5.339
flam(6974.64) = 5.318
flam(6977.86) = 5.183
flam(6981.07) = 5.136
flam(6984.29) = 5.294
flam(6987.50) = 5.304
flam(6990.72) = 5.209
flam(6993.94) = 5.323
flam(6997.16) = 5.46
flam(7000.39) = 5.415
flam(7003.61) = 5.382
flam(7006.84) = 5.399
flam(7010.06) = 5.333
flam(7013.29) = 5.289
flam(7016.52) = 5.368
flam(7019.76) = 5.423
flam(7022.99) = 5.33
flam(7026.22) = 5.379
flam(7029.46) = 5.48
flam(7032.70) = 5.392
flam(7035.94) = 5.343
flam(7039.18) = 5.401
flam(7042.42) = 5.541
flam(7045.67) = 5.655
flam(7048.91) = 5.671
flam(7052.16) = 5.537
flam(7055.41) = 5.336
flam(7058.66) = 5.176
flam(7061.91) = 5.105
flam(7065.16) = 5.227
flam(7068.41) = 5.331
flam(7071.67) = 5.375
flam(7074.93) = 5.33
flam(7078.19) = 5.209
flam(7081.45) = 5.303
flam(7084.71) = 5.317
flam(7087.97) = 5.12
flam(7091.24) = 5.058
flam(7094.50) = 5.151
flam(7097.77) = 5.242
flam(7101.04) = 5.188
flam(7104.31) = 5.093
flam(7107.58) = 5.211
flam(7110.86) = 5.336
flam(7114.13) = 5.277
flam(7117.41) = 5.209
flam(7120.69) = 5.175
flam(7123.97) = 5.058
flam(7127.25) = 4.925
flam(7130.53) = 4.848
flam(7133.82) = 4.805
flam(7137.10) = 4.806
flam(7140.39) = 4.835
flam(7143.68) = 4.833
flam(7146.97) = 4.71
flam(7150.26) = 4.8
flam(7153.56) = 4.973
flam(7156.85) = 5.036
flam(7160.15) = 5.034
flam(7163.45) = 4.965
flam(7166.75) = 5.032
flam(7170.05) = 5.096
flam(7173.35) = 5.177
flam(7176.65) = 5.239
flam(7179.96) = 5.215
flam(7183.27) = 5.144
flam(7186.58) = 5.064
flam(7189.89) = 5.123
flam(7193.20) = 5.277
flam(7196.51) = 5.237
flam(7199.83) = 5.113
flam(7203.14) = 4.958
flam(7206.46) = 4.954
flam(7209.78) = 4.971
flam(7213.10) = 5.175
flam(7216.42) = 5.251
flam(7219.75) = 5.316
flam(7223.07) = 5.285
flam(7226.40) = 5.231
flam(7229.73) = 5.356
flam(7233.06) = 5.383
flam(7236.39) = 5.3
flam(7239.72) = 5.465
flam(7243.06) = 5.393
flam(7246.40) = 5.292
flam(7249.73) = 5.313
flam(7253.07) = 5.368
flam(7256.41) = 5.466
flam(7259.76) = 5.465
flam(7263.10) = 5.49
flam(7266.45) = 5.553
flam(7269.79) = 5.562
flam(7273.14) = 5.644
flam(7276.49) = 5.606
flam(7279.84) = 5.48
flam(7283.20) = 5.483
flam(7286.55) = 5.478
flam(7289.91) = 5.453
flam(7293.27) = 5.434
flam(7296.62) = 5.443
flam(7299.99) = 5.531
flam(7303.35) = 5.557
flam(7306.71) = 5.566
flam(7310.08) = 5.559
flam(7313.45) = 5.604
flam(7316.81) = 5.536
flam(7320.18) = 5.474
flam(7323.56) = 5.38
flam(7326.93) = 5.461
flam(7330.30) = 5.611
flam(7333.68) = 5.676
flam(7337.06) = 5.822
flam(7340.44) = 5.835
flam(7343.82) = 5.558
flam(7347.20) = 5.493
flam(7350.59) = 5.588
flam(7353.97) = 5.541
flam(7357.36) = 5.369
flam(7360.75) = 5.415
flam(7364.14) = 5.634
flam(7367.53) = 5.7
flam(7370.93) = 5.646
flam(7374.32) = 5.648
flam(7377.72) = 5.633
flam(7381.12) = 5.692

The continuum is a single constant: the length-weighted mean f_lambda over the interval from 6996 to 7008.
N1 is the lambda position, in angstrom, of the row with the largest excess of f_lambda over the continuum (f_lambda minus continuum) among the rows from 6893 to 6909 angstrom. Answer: 6907.52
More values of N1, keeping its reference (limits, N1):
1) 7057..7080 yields 7071.67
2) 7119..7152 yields 7120.69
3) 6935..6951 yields 6945.80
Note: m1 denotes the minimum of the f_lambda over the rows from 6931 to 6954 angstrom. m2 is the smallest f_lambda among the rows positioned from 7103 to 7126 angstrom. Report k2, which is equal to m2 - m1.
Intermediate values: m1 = 5.121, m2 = 5.058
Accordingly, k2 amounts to -0.1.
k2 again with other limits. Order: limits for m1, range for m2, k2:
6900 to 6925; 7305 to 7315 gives 0.9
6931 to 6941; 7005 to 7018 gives 0.2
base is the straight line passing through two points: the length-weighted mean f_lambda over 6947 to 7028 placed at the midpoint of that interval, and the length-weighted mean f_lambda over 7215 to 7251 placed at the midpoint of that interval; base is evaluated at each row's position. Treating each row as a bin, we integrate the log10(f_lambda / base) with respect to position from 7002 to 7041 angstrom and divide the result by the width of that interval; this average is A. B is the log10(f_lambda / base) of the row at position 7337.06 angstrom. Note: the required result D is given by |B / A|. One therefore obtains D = 8.1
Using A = 0.005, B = 0.038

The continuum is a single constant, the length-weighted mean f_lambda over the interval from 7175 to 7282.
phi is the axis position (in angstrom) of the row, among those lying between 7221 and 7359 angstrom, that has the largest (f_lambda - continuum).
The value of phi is 7340.44 angstrom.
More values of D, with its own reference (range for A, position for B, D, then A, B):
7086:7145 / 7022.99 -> 0.0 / -0.022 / 0.001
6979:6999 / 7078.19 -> 3.5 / -0.003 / -0.009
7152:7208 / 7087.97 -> 0.9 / -0.019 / -0.017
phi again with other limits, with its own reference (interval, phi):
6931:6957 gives 6945.80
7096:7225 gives 7110.86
